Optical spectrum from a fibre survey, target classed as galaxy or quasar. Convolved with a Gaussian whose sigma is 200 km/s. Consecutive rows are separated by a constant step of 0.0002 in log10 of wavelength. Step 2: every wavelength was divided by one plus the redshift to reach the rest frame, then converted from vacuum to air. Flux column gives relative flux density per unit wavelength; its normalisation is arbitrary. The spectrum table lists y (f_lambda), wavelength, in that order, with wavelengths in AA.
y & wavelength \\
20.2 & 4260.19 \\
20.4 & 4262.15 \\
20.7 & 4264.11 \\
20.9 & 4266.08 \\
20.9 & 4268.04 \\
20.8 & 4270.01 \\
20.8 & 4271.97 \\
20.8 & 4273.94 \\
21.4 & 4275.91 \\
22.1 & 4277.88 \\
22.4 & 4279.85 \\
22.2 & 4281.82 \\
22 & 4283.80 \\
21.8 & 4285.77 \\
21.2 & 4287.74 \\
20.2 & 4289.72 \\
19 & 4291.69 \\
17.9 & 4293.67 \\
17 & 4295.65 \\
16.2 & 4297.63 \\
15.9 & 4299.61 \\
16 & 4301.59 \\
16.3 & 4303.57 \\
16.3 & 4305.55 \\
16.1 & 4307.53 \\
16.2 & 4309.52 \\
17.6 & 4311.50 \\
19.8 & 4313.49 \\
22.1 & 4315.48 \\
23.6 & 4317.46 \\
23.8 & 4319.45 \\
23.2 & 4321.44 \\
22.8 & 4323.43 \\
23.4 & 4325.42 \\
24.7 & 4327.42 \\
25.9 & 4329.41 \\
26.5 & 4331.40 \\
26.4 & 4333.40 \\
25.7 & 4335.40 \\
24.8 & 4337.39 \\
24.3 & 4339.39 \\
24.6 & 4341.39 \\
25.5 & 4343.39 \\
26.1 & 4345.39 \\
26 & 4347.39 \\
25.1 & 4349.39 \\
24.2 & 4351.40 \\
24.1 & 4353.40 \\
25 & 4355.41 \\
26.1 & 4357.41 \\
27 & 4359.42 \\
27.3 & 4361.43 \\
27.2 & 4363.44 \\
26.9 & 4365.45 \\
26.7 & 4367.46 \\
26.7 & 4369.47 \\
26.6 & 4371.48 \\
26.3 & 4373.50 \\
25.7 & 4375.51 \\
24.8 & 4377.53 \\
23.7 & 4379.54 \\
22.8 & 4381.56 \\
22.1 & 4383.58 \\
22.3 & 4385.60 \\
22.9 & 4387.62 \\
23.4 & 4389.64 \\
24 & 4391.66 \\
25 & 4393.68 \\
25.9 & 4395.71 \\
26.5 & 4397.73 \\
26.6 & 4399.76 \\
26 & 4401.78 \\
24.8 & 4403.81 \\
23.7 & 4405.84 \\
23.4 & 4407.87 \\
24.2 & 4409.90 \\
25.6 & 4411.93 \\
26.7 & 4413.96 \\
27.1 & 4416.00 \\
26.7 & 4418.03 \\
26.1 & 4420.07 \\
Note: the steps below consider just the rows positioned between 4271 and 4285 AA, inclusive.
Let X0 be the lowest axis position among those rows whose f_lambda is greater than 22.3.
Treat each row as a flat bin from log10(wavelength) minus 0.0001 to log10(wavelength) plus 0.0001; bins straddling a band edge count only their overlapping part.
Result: 4279.85 AA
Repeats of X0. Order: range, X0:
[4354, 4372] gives 4355.41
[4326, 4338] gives 4327.42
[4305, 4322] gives 4317.46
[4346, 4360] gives 4347.39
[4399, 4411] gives 4399.76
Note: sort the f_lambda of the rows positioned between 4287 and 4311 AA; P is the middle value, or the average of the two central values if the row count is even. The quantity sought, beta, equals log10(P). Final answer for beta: 1.21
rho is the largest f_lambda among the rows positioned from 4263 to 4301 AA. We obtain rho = 22.4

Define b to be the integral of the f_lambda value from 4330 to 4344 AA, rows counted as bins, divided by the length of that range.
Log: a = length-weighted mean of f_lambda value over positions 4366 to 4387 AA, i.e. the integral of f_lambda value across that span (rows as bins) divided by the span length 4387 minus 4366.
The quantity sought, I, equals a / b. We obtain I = 0.98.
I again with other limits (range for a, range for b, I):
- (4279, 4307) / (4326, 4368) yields 0.73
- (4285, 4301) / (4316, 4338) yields 0.75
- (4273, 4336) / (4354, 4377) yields 0.79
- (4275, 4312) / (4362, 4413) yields 0.75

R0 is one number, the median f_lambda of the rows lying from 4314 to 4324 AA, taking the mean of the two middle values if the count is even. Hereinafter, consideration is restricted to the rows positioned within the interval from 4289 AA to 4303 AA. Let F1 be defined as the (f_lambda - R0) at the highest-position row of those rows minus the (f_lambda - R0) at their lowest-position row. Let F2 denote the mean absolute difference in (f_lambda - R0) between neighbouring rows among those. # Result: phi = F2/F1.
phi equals -0.17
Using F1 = -4.2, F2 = 0.73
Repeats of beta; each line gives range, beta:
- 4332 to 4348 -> 1.41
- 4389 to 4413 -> 1.40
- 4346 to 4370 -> 1.42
